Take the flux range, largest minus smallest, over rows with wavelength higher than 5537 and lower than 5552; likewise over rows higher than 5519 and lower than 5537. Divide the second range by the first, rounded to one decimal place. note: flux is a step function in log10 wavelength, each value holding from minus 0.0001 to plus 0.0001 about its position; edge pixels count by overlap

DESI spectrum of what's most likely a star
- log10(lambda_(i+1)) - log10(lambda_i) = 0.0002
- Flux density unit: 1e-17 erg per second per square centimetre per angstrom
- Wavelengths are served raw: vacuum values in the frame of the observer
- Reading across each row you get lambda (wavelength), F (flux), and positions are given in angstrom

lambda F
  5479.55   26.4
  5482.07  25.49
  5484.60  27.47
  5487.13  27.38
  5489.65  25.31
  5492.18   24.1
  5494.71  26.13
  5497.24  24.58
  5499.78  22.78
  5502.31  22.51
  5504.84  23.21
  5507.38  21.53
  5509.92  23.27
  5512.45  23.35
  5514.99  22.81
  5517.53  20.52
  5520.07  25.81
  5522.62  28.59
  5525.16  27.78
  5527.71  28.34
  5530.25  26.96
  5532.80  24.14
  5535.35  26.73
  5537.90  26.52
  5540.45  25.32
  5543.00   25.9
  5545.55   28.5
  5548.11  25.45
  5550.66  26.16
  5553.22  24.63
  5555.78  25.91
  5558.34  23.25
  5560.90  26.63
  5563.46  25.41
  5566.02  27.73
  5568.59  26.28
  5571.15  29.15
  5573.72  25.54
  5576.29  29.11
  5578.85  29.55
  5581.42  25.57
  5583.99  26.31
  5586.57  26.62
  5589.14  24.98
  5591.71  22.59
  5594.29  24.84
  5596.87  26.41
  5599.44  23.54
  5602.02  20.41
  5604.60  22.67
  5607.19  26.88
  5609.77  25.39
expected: 1.4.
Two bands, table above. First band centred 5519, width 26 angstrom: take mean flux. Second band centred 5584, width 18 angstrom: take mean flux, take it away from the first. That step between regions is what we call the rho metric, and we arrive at -1.5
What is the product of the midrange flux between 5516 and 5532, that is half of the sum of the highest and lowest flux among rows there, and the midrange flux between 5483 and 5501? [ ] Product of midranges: 617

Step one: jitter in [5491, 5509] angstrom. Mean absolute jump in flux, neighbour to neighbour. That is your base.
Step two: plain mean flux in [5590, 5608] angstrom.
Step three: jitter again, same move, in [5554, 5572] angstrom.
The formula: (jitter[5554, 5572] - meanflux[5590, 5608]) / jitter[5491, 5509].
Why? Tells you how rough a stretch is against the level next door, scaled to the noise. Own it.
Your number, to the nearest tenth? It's -16.1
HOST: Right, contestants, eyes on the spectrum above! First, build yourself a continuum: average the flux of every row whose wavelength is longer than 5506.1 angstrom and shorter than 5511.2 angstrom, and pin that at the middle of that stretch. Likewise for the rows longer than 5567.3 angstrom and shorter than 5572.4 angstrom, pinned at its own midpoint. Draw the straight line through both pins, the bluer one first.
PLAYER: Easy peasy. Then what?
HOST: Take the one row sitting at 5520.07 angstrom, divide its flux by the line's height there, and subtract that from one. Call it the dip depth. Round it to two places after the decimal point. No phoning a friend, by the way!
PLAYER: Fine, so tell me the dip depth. -0.10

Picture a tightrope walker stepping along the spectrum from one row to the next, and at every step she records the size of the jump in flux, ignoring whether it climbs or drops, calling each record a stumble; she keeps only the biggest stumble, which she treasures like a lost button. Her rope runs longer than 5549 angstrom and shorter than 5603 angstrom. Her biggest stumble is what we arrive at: 4.0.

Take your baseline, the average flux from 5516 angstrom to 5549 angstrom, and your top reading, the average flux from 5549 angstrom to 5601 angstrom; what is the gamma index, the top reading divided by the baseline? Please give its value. 0.99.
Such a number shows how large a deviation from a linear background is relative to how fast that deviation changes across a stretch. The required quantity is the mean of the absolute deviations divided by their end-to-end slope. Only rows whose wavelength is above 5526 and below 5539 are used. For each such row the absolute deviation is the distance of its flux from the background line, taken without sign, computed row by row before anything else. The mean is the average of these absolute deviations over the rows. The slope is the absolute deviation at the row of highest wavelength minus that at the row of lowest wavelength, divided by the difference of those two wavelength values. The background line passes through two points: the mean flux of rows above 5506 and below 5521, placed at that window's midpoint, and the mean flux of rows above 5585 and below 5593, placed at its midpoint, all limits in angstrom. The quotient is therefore -16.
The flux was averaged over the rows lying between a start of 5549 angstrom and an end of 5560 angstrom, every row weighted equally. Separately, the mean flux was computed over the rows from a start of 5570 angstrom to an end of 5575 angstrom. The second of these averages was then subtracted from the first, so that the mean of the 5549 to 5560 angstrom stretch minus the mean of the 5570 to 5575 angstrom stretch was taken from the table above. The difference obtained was -2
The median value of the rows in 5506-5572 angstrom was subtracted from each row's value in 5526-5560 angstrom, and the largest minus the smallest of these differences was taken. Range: 5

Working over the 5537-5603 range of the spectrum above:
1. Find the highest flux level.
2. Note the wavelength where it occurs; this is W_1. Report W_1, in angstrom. 5578.85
